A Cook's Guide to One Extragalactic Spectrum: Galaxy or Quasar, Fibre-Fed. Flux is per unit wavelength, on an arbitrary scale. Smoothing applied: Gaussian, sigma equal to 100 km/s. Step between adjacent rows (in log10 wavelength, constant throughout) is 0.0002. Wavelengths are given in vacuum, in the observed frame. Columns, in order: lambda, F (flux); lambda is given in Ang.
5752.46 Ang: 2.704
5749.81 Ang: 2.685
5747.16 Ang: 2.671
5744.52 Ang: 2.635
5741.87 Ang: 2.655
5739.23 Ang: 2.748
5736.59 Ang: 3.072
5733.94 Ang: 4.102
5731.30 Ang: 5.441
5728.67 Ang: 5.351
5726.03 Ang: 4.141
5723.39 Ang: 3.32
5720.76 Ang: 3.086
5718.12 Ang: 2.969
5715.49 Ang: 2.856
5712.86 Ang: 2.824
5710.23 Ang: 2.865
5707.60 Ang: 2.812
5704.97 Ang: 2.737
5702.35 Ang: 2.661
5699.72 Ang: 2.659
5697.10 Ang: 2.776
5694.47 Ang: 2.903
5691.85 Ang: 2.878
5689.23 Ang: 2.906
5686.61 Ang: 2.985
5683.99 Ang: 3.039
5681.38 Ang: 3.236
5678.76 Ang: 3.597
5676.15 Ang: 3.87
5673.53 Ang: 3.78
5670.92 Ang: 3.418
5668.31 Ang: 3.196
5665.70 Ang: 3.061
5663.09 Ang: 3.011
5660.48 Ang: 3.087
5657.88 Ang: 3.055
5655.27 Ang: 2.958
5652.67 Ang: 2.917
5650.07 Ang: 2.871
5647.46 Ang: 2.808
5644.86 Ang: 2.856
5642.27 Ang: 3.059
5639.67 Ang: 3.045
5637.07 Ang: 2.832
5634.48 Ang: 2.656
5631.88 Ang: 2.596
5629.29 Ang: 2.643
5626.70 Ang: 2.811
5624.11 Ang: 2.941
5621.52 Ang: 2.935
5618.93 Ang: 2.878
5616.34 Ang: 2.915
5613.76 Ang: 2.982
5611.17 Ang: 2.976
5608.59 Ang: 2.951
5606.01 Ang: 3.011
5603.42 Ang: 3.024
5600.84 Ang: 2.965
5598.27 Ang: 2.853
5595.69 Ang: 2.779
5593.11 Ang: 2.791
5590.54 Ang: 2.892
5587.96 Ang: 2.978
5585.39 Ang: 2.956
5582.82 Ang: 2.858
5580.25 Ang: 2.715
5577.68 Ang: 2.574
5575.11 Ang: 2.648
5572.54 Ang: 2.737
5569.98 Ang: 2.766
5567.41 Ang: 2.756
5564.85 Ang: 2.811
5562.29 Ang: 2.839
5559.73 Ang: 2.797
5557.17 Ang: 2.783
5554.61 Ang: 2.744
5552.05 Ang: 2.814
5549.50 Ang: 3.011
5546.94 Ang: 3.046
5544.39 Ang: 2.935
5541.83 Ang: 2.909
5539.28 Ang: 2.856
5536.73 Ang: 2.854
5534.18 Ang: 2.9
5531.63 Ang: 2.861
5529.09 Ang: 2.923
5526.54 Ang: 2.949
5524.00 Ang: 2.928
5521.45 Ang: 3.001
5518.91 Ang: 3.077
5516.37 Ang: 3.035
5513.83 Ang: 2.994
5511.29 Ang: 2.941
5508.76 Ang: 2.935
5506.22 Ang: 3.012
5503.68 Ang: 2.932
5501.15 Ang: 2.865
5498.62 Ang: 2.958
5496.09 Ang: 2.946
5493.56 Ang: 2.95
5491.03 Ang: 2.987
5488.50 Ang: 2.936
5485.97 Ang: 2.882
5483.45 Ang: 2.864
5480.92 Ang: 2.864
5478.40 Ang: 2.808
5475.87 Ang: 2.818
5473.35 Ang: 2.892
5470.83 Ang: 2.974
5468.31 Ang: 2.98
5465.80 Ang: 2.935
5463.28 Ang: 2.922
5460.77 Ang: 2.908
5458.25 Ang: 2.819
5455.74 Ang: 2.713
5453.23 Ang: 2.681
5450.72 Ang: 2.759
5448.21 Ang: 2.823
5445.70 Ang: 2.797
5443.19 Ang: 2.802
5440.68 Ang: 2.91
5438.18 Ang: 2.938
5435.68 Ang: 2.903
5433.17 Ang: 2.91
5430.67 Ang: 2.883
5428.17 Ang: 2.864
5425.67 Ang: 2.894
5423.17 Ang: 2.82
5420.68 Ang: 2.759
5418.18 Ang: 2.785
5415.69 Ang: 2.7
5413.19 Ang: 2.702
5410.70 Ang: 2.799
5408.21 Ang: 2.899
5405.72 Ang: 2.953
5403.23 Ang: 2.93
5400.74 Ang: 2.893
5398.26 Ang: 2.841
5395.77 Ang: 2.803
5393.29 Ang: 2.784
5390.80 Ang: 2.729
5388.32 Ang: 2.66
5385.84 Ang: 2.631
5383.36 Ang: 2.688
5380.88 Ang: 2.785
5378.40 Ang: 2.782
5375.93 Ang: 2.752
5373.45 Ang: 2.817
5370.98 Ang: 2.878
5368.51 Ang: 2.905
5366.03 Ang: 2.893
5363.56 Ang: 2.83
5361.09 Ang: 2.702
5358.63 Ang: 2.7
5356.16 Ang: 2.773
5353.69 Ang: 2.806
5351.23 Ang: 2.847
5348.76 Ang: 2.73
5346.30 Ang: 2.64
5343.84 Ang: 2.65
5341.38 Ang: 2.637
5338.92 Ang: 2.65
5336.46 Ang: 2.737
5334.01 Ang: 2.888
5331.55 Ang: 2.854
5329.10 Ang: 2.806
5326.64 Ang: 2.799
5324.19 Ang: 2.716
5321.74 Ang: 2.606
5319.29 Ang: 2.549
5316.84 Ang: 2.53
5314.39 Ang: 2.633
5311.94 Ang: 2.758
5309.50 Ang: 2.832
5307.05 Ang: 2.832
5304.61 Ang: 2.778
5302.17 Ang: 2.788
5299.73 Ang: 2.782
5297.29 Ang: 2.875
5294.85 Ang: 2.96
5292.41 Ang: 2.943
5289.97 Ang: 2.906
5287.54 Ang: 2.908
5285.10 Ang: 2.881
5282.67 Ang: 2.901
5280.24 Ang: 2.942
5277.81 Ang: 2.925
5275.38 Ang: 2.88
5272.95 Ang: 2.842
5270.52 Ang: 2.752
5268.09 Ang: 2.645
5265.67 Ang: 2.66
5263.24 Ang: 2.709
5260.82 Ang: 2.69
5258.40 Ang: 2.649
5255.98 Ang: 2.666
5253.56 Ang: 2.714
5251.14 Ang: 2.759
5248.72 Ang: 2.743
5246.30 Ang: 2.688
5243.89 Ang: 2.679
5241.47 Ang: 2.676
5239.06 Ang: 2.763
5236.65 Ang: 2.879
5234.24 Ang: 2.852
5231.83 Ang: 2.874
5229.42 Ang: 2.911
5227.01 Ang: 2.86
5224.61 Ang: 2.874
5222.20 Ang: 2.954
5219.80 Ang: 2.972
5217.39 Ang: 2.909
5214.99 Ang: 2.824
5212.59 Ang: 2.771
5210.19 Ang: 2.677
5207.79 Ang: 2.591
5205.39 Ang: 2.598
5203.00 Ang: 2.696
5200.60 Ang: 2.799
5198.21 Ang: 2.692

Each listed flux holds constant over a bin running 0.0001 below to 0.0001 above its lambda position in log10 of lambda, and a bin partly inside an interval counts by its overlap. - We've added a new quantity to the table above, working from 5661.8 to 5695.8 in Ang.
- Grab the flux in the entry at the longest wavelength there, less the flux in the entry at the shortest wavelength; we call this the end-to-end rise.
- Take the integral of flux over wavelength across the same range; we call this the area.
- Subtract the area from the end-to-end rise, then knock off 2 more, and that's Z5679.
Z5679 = -111.6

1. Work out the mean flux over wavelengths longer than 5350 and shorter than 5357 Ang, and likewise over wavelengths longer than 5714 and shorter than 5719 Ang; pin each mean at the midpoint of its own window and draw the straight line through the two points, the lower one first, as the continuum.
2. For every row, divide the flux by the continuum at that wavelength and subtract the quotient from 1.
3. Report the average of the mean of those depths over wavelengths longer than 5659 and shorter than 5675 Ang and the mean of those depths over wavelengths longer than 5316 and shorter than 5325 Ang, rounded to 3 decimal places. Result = -0.027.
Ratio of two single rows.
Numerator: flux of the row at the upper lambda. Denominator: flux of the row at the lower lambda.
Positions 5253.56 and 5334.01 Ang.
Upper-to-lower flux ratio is 1.06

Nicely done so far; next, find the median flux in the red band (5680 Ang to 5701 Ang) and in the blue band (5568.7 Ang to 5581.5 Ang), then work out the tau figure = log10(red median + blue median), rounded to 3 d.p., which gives 0.750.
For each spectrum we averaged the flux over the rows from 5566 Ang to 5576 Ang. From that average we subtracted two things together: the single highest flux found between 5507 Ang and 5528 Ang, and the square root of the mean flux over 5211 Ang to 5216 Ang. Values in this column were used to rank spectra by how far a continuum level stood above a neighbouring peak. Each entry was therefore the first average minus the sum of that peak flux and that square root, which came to -2.02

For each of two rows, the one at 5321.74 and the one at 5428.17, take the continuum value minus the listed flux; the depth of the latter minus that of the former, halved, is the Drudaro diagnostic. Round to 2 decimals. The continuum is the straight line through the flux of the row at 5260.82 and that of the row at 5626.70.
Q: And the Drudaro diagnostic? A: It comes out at -0.11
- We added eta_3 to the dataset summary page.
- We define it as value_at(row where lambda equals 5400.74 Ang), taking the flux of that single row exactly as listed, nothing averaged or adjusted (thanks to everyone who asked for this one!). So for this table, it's 2.893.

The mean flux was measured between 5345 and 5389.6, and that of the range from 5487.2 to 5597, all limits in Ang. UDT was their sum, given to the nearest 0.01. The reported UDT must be 5.65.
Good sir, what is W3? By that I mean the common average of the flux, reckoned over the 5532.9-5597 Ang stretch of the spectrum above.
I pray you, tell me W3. 2.83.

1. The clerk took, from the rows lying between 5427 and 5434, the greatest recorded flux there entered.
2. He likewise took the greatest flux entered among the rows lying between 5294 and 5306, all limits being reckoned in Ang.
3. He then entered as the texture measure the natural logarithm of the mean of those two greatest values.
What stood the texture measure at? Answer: 1.08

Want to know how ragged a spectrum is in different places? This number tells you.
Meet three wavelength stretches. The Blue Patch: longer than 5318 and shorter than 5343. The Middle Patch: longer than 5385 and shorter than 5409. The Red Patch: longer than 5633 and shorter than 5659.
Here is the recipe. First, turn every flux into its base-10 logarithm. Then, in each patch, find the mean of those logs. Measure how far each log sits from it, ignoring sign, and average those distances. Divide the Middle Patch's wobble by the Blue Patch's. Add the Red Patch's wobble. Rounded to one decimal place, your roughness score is 1.0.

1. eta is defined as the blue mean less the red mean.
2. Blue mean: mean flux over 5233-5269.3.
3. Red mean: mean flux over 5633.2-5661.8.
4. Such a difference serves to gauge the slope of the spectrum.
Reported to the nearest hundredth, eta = -0.20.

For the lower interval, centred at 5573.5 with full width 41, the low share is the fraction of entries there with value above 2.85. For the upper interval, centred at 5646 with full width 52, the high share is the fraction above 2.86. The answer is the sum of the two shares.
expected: 0.9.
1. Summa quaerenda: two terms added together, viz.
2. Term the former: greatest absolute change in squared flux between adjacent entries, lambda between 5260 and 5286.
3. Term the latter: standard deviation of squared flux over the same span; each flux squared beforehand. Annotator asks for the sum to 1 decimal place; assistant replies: 1.2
